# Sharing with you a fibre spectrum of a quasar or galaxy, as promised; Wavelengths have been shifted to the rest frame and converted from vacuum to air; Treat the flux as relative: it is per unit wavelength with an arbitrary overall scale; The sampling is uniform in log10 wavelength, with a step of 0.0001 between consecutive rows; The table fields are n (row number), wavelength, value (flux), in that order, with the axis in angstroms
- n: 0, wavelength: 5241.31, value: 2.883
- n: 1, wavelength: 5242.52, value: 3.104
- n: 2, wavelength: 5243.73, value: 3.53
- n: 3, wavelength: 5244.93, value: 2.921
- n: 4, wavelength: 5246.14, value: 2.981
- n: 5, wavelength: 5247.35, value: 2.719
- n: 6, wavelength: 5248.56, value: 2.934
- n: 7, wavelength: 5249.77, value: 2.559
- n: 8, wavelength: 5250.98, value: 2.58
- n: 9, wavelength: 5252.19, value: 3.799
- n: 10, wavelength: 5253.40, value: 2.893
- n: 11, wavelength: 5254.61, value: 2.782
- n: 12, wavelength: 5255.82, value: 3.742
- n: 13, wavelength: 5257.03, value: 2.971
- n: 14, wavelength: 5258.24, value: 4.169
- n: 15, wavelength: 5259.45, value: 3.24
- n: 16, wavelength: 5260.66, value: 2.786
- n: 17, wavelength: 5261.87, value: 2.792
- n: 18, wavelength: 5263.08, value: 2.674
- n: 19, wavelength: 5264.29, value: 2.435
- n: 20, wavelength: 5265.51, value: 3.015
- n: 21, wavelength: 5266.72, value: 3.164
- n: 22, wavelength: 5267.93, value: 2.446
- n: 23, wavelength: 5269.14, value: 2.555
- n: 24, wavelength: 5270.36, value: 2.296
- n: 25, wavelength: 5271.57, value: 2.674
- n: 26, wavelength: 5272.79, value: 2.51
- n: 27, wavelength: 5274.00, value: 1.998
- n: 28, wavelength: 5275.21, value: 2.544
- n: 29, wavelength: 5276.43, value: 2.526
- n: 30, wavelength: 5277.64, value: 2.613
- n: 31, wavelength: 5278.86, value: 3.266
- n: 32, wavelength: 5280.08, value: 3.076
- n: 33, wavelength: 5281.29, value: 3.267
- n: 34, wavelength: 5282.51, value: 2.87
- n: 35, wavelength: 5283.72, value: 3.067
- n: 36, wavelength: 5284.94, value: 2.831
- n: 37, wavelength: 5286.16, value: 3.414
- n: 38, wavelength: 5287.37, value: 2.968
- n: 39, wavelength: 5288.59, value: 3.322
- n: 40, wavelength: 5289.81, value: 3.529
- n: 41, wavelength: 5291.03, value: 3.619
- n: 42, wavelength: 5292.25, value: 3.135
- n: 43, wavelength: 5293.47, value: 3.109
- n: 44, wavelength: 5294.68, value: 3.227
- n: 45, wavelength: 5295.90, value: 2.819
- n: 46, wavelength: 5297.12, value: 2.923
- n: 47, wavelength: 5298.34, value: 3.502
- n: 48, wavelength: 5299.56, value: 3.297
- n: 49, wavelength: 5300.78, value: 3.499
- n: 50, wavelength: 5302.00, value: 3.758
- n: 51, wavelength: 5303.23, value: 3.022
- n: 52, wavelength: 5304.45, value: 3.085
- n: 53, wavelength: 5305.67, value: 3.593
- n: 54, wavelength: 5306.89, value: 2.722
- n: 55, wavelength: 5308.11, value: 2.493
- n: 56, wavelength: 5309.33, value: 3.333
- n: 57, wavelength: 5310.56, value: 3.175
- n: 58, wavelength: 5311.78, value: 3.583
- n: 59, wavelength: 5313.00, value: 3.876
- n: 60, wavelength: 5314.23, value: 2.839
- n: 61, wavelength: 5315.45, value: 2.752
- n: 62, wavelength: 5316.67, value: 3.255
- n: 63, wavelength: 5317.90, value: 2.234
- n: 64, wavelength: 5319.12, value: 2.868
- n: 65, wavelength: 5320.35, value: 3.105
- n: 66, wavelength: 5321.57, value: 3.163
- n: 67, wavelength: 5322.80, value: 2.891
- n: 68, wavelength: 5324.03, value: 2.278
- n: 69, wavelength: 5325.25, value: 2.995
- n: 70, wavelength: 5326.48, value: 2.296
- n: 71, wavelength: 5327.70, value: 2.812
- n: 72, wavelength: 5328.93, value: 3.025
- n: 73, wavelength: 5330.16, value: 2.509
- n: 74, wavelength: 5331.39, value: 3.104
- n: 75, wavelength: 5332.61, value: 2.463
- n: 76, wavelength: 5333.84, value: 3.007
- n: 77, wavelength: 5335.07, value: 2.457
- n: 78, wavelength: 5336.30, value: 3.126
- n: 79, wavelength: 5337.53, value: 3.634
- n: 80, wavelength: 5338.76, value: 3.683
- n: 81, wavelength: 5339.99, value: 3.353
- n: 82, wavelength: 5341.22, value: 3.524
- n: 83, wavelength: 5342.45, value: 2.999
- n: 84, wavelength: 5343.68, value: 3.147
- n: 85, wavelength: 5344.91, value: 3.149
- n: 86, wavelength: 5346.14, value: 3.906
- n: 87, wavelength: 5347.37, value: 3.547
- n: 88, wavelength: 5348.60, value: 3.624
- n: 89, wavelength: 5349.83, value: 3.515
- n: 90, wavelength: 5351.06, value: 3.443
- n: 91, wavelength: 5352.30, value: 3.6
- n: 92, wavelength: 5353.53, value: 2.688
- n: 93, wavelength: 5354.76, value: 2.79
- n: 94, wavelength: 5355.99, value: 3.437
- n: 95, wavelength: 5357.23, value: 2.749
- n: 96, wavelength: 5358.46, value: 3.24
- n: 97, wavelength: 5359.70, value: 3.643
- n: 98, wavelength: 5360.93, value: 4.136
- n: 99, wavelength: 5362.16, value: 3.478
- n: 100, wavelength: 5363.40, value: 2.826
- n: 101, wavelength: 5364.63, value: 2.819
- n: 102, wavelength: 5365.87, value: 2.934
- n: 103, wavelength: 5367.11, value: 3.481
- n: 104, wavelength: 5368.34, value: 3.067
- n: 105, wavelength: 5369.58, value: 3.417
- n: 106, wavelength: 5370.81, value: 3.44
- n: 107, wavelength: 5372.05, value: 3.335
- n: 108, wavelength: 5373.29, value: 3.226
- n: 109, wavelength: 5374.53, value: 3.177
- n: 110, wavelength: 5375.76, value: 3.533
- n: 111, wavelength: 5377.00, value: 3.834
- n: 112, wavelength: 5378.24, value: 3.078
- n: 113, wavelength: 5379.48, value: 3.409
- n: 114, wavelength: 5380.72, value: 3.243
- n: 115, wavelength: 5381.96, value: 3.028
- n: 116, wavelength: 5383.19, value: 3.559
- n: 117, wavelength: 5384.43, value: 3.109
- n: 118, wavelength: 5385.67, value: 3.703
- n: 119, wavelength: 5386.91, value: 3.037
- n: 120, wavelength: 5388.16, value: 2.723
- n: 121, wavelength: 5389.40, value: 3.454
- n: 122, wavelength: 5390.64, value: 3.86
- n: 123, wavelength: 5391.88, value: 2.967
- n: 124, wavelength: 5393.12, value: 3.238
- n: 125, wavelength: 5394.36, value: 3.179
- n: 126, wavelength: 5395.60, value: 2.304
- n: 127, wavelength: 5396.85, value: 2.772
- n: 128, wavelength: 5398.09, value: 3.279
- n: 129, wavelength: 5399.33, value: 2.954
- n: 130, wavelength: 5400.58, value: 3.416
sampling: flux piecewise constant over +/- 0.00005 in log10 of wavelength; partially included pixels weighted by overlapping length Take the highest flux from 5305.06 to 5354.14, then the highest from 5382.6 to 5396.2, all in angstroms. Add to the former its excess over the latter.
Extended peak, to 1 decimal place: 4.0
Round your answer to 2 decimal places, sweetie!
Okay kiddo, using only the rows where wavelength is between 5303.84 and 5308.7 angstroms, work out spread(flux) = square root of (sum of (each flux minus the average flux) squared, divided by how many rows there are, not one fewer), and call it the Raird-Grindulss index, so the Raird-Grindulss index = 0.42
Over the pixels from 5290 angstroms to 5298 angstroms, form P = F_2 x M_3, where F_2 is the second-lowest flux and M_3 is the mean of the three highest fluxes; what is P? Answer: 9.7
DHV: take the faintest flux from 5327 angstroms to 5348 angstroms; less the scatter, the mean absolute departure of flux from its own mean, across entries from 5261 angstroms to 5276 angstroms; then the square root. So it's 1.49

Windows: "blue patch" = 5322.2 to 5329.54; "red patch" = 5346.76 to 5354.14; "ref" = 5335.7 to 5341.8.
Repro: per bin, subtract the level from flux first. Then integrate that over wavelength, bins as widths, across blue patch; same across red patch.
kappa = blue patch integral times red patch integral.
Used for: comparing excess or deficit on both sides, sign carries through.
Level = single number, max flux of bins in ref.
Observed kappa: 15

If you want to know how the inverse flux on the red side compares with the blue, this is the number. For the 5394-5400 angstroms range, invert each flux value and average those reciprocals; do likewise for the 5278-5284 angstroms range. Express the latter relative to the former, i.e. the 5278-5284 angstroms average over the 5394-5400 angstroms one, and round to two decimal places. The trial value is 0.92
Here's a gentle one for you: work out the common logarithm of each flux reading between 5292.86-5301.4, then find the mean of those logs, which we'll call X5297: 0.50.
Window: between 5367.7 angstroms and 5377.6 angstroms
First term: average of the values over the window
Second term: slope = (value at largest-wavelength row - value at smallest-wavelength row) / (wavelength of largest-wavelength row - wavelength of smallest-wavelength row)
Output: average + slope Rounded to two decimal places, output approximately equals 3.47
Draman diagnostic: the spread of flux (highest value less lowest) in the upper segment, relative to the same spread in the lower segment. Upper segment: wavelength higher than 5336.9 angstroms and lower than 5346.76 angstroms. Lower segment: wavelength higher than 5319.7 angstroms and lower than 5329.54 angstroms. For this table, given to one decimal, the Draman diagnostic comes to 1.0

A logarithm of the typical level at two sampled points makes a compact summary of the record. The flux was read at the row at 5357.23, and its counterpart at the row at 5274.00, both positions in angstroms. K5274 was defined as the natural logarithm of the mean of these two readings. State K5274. 0.86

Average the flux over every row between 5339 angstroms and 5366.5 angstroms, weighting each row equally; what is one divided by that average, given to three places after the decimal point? 0.303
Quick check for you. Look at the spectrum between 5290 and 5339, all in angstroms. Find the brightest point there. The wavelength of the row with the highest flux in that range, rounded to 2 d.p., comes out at 5313.00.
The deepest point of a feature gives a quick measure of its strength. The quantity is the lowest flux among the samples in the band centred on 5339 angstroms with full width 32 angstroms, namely 2.278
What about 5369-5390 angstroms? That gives 2.723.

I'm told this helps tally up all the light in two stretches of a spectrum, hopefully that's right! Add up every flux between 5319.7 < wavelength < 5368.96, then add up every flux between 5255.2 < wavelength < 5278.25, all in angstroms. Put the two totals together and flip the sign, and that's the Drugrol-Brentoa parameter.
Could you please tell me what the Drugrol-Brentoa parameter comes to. -179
